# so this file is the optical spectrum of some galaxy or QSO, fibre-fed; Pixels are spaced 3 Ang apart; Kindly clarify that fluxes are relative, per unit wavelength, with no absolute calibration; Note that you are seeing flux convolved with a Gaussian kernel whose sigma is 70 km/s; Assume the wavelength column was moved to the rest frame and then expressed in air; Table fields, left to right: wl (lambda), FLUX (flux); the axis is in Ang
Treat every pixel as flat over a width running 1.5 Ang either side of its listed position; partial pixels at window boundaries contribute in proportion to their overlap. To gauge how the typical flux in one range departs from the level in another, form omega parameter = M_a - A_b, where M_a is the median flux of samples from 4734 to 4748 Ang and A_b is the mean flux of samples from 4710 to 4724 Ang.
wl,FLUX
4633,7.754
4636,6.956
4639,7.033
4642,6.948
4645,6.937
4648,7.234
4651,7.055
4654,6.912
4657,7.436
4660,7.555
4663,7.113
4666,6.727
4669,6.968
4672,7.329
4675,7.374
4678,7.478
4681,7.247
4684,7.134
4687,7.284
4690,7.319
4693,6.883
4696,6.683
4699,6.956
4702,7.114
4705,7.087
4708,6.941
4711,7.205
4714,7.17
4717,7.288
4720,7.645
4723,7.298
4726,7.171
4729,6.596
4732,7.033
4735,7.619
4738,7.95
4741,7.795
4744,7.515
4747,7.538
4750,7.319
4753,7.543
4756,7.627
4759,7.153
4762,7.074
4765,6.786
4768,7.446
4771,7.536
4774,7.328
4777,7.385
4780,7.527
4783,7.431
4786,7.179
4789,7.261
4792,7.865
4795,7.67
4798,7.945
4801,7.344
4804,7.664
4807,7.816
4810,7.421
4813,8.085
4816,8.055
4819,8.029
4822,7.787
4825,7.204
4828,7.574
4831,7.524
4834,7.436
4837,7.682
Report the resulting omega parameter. 0.3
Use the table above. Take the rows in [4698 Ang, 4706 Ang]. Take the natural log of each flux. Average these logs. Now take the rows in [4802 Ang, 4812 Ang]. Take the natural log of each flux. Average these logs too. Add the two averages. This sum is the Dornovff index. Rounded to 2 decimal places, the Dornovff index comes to 3.99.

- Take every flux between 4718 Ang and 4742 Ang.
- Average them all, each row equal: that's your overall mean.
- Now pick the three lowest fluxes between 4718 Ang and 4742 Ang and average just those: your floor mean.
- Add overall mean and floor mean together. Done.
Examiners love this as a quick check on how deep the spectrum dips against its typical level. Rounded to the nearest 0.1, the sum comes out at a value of 14.3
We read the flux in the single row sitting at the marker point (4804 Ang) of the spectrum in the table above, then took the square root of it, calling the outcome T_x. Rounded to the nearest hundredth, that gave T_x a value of 2.77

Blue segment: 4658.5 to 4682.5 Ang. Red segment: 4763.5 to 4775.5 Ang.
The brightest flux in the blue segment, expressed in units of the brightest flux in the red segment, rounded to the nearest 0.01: 1.00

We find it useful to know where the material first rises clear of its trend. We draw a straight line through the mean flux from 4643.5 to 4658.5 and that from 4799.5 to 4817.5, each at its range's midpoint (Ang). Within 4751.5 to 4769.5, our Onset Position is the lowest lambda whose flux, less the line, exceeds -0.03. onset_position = 4753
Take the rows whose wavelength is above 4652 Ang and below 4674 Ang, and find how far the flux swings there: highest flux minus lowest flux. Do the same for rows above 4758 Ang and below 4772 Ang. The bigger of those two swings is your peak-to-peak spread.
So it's 0.83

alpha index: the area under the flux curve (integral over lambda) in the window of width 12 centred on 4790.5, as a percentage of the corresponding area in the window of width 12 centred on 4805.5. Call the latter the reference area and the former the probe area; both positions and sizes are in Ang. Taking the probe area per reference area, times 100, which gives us 99.1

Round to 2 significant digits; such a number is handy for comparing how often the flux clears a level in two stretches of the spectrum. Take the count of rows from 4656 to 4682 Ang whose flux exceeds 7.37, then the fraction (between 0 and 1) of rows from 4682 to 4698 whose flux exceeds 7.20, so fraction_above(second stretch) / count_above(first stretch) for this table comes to 0.10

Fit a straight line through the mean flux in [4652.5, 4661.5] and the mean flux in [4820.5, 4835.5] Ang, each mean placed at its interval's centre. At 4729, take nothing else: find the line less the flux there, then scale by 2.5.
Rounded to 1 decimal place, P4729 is 2.0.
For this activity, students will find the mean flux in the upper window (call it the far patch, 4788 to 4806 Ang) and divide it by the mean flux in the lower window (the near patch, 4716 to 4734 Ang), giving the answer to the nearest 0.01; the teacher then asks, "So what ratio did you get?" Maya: 1.06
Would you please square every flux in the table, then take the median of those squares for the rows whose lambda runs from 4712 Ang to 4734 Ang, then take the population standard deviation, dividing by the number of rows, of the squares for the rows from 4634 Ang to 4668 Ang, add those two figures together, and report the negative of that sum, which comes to -54.7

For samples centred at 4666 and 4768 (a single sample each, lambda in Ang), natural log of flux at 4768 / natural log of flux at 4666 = 1.05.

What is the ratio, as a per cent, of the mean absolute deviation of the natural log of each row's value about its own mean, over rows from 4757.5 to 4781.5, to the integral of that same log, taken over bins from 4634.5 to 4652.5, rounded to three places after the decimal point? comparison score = 0.082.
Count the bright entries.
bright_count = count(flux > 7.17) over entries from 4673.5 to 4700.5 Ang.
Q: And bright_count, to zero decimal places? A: 5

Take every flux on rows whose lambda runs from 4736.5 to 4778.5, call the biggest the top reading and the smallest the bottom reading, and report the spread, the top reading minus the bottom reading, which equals 1.2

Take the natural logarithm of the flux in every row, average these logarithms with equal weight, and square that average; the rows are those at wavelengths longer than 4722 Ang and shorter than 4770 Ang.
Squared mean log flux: 3.97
